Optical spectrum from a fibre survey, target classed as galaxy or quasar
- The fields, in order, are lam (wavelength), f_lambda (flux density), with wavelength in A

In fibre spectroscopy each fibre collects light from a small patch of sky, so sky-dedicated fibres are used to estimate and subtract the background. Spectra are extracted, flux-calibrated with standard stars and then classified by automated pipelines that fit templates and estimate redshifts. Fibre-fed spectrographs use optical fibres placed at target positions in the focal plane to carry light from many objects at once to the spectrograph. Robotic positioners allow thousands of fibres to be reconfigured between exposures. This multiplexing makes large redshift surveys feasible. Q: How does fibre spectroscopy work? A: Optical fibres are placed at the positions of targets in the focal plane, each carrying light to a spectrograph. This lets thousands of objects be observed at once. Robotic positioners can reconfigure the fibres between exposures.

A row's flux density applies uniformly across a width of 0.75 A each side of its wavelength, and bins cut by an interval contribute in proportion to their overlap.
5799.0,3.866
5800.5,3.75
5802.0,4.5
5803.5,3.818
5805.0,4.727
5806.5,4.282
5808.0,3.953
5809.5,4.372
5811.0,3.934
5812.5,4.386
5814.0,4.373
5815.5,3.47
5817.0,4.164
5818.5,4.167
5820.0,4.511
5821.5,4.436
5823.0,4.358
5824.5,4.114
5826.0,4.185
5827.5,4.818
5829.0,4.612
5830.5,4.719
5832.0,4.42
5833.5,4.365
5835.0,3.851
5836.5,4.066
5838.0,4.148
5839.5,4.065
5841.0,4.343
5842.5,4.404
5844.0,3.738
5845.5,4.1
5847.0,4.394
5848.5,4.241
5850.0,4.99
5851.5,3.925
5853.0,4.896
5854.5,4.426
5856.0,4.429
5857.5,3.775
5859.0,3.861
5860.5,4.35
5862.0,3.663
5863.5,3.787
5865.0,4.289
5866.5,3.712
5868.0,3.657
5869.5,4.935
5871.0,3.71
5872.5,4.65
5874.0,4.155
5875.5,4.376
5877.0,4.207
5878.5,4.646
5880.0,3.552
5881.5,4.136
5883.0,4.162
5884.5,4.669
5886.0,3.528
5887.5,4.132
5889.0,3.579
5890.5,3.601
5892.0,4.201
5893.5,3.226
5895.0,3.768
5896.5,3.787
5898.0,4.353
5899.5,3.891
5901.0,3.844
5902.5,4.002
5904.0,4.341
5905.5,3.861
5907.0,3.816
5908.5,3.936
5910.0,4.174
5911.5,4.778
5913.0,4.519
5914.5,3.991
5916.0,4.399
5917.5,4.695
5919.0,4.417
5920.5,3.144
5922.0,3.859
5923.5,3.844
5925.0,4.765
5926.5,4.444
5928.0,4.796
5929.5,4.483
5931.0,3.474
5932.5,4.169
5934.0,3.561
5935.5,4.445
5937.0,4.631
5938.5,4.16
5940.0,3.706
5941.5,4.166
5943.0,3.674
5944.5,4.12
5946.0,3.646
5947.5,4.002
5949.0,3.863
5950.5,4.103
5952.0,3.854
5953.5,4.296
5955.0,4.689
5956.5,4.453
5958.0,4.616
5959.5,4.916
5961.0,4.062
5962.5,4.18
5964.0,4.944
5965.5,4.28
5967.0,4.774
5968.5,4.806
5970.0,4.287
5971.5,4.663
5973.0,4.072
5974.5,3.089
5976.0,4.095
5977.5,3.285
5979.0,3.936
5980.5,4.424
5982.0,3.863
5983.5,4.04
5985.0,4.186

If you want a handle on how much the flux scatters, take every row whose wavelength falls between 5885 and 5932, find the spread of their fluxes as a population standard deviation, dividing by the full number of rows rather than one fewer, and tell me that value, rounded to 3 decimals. 0.439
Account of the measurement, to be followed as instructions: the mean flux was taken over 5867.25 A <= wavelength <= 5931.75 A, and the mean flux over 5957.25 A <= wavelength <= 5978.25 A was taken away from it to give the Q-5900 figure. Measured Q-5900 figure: -0.19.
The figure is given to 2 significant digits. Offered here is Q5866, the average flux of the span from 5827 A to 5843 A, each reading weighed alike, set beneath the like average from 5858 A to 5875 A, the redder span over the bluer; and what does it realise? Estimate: 0.94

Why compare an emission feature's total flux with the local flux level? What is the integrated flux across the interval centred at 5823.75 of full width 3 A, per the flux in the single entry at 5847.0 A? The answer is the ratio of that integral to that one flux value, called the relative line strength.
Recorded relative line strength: 2.89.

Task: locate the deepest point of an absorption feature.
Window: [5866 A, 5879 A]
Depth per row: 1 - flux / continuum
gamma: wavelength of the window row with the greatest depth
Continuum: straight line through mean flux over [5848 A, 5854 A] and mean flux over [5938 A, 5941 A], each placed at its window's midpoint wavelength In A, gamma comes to 5868.0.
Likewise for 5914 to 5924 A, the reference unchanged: 5920.5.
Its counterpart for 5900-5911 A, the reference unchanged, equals 5901.0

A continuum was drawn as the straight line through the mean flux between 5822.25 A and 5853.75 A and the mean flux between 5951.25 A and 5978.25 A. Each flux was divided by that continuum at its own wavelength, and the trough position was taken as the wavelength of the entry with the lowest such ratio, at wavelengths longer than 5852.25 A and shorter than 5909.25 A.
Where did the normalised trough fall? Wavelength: 5893.5 A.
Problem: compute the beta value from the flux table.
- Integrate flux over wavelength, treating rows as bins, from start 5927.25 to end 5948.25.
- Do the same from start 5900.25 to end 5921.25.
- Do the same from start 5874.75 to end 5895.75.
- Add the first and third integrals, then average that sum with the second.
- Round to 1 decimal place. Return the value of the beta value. 128.0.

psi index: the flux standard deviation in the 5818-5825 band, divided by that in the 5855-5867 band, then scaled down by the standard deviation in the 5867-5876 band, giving 1.1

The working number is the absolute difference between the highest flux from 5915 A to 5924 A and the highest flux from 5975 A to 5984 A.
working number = 0.27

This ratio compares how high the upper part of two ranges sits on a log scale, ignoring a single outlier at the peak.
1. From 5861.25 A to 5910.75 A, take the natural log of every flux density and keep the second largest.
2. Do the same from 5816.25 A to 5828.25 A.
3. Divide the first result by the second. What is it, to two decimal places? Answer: 1.02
